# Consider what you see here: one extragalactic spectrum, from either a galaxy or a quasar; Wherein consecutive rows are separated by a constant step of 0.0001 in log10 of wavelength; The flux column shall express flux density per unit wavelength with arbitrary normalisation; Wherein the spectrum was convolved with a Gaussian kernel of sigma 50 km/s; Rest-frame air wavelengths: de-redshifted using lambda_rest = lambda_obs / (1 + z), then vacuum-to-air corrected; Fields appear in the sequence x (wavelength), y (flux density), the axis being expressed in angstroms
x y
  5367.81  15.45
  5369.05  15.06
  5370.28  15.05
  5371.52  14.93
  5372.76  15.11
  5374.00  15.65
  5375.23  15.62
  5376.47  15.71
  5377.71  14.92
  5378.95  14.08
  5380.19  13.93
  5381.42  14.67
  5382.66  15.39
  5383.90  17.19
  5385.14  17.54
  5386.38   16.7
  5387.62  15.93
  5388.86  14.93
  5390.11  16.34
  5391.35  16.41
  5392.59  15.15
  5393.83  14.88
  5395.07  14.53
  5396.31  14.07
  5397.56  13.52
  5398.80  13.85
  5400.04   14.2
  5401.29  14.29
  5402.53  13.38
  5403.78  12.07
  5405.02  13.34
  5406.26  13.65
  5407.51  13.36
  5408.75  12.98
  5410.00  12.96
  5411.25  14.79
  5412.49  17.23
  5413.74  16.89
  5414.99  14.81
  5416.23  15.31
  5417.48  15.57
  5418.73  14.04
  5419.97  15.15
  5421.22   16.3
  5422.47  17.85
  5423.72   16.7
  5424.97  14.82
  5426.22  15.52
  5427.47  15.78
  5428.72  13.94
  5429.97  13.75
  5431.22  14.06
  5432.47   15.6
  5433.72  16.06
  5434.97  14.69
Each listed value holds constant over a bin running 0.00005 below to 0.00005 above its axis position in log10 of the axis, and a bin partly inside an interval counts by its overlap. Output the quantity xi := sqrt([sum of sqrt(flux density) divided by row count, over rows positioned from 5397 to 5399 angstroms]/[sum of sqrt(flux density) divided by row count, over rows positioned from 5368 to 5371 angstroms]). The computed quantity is 0.98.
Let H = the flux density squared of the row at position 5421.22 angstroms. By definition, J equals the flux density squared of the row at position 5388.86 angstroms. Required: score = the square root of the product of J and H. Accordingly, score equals 243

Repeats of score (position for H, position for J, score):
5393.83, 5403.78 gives 180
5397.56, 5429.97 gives 186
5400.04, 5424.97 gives 210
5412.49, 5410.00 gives 223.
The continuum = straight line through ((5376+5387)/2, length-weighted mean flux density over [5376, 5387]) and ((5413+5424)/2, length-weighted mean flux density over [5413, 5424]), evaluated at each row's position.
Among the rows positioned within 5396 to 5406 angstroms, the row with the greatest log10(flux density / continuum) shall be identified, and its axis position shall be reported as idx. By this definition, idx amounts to 5401.29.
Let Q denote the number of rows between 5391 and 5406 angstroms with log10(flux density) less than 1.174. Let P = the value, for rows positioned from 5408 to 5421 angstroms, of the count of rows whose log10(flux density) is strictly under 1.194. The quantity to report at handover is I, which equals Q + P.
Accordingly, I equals 18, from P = 8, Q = 10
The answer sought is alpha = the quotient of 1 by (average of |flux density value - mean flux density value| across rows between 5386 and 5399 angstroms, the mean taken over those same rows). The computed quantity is 1.11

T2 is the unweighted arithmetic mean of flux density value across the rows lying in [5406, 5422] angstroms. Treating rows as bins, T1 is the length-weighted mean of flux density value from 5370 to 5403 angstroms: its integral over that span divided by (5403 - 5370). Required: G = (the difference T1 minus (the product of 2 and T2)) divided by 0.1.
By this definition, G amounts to -146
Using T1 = 15.1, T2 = 14.8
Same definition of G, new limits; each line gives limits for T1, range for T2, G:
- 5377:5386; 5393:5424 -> -138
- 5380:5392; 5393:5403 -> -122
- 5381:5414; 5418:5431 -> -160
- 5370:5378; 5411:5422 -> -158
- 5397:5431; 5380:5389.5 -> -169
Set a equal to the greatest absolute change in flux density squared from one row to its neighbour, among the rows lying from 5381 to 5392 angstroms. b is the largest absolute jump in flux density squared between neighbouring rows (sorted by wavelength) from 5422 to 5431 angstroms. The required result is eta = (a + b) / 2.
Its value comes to 59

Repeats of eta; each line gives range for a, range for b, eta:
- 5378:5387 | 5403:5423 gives 68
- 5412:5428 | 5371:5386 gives 62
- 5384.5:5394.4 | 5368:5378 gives 34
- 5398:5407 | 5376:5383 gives 29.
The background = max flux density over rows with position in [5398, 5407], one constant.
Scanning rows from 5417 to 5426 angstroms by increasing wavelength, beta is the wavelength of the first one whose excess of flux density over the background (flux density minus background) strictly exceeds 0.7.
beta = 5417.48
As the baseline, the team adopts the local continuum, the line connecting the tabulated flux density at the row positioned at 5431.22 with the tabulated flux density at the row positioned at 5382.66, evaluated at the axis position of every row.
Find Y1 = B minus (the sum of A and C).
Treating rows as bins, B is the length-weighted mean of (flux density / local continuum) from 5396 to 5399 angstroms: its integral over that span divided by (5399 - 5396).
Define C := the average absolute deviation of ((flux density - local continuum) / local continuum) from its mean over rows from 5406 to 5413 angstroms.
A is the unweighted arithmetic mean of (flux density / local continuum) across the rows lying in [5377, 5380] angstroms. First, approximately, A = 0.93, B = 0.92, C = 0.09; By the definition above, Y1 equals -0.10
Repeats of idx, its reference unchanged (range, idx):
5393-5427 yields 5422.47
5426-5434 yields 5433.72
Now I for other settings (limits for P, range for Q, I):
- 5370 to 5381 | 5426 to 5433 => 10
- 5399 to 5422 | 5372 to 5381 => 18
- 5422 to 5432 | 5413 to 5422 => 7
